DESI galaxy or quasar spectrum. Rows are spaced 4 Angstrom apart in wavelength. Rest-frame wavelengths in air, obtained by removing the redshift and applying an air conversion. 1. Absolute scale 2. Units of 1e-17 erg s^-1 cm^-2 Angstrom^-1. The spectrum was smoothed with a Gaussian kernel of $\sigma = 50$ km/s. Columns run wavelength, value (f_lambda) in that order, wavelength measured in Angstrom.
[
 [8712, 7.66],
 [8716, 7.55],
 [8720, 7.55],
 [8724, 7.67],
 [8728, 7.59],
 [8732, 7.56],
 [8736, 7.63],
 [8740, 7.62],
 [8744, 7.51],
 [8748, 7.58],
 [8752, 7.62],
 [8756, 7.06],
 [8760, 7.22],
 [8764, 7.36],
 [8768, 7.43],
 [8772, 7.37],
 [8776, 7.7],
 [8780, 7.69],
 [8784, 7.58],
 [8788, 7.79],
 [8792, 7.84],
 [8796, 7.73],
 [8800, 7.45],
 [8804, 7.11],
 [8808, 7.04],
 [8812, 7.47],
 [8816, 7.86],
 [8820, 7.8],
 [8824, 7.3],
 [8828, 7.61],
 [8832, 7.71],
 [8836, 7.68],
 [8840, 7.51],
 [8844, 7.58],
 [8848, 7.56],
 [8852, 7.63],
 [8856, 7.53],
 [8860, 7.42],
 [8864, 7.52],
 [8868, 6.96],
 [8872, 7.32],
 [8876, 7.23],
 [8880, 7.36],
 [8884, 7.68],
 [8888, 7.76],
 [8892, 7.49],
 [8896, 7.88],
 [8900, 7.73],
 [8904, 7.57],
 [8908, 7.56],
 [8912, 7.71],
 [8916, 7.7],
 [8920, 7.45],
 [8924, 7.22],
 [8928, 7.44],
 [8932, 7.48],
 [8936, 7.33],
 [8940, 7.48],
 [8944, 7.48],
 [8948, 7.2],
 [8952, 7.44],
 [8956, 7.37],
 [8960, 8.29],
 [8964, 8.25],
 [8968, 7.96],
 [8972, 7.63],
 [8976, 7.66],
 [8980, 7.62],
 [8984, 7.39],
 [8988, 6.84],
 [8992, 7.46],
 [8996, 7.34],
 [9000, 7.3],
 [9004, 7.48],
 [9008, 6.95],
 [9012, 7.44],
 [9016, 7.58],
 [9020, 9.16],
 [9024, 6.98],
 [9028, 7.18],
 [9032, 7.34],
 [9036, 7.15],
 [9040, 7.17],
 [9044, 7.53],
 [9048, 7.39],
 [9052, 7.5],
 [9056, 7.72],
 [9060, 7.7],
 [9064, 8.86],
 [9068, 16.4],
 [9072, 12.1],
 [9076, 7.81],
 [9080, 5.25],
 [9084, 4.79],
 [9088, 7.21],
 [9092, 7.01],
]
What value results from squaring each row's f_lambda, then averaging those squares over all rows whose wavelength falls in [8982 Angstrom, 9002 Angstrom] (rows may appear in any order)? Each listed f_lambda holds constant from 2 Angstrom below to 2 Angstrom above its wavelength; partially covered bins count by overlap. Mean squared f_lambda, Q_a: 52.8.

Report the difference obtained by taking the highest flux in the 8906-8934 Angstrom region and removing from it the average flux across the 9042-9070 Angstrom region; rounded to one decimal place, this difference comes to -1.3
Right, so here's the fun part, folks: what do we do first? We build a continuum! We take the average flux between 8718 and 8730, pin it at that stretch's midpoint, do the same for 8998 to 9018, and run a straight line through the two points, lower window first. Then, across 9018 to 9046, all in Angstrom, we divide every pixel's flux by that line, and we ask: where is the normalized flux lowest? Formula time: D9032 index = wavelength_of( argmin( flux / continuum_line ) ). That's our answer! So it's 9024 Angstrom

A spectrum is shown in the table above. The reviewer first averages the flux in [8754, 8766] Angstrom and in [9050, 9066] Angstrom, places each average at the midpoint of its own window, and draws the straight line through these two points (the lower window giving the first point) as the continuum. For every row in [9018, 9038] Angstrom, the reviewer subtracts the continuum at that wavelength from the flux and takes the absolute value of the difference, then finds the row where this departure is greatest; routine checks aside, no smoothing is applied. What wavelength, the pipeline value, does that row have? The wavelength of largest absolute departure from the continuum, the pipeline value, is 9020 Angstrom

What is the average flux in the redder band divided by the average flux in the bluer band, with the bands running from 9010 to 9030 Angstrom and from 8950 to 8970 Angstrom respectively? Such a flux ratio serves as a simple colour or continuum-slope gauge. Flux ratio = 0.98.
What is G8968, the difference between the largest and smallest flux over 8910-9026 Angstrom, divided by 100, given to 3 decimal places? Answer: 0.023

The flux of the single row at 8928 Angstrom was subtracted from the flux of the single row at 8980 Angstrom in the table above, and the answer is 0.2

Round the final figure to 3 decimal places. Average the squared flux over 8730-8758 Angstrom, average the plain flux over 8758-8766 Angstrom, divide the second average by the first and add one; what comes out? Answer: 1.129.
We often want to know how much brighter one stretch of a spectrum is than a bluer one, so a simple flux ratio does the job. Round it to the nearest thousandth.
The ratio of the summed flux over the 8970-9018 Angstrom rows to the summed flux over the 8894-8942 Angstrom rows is 0.979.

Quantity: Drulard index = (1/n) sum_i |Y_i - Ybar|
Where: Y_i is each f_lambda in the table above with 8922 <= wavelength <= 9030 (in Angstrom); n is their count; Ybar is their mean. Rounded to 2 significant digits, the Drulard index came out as 0.30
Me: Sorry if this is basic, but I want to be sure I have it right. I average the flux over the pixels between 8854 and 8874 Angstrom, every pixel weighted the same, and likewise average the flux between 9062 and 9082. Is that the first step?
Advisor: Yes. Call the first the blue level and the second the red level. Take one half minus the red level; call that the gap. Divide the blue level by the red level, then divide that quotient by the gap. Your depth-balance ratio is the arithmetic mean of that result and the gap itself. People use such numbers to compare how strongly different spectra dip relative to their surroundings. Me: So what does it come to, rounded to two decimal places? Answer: -4.83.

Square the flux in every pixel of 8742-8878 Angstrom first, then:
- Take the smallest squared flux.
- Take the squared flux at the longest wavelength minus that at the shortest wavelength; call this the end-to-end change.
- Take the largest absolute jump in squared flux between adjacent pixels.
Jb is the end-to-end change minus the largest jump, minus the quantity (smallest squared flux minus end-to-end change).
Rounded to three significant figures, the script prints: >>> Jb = -64.9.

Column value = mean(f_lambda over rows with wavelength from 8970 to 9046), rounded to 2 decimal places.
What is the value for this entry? 7.43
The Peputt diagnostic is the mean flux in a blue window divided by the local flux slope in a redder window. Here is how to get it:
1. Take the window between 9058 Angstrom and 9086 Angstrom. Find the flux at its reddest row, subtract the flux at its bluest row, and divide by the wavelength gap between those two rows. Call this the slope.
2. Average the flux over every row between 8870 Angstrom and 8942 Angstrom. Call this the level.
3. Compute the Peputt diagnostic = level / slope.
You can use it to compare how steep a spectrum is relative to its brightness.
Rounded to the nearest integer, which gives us -62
